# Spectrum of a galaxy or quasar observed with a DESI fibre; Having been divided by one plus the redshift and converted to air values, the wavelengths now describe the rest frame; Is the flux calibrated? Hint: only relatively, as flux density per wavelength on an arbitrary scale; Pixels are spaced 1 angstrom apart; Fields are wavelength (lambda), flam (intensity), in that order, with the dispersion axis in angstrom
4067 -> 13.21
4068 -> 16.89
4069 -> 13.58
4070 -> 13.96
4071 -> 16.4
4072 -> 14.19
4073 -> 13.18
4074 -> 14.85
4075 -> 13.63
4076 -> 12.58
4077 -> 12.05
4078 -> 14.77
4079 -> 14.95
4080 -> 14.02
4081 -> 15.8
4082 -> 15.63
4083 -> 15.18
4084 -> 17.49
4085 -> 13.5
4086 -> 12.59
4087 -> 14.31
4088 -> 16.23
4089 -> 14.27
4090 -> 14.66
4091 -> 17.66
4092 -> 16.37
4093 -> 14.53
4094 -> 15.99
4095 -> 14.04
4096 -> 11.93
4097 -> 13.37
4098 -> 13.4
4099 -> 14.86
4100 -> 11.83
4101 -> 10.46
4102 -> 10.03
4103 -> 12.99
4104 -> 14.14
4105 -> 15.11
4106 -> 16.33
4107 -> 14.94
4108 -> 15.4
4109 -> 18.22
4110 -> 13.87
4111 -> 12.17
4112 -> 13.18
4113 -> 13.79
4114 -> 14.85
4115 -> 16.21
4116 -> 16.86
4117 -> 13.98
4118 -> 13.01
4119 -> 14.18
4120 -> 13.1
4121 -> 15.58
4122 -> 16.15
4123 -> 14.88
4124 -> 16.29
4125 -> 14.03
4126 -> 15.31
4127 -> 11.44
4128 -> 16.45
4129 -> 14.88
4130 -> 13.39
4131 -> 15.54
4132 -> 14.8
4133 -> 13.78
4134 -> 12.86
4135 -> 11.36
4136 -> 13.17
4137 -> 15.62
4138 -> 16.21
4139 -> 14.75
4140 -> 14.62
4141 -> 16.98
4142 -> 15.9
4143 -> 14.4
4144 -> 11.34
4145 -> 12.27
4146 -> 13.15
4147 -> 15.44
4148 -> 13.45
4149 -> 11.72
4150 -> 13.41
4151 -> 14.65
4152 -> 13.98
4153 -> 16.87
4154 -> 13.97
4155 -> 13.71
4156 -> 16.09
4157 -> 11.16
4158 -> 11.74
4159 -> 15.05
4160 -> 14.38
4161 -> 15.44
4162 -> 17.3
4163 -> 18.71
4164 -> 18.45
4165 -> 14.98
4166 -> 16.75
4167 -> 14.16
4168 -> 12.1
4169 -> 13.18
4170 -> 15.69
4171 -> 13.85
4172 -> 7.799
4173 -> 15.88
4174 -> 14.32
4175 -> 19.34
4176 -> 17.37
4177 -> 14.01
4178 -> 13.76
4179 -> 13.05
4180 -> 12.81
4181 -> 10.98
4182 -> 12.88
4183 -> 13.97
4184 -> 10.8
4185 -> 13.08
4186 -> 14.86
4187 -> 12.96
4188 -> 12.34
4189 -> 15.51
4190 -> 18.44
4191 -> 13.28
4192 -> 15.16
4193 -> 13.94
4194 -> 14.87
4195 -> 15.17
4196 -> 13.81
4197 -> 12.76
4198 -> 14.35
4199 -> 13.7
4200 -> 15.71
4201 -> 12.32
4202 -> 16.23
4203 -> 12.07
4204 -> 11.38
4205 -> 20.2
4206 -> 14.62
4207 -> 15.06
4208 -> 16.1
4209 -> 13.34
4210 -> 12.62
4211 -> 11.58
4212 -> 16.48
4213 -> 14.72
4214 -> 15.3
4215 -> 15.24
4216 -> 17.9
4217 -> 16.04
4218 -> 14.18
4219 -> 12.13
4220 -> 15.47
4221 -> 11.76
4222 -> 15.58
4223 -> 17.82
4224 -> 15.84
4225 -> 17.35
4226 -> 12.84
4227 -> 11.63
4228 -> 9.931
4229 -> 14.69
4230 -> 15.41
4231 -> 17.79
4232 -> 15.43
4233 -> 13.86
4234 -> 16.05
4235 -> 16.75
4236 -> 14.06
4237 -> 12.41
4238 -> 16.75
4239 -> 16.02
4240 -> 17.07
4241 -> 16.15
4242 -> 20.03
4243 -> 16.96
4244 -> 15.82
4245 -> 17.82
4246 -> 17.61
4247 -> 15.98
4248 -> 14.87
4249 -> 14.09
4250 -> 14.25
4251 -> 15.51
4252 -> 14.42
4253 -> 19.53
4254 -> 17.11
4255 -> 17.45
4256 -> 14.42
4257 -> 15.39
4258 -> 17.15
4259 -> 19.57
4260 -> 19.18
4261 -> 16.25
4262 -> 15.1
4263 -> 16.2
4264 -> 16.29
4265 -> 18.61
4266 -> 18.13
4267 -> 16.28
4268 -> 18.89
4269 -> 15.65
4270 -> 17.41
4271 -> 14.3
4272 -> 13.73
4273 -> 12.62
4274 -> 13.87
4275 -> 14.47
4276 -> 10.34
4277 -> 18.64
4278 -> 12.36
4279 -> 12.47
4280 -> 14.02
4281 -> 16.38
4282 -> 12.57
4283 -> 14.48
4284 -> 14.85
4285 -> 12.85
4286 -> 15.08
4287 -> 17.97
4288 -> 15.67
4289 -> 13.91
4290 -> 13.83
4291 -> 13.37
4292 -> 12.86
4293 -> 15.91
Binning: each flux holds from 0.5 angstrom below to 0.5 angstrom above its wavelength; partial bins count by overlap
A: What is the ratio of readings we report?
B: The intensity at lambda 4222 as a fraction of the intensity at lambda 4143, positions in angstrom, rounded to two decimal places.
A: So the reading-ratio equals 1.08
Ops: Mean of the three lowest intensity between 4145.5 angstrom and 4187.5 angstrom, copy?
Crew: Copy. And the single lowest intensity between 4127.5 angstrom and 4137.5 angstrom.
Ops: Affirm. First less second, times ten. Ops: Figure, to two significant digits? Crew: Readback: -15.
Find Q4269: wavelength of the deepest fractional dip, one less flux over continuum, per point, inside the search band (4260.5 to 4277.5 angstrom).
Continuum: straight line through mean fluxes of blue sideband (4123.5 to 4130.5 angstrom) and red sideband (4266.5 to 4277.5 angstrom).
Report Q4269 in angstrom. 4276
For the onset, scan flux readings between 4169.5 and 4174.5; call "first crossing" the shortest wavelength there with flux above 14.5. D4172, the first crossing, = 4170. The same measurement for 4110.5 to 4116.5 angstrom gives 4114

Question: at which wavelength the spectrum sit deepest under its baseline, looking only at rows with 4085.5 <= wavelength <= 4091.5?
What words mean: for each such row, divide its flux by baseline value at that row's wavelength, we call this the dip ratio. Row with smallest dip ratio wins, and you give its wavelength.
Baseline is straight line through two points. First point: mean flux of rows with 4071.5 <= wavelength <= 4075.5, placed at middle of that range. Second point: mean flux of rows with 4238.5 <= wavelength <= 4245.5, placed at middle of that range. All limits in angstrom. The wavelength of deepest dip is 4086 angstrom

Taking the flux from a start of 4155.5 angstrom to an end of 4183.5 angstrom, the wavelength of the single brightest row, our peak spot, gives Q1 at 4175 angstrom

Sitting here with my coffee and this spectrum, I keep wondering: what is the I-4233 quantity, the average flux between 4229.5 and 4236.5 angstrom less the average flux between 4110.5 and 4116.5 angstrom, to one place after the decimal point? 1.1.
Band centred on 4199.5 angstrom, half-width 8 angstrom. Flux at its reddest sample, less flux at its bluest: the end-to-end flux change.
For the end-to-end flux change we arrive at -0.1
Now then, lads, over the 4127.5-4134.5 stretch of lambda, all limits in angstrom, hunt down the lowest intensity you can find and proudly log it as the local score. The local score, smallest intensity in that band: 12.86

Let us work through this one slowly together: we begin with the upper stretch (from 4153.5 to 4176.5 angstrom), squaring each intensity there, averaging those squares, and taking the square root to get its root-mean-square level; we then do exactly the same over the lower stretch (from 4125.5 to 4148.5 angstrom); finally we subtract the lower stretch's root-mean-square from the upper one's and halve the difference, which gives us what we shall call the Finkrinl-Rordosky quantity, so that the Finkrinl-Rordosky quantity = 0.38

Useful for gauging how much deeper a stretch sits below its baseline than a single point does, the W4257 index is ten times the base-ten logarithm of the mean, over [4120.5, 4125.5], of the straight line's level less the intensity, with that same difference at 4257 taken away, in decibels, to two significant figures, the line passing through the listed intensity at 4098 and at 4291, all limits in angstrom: -16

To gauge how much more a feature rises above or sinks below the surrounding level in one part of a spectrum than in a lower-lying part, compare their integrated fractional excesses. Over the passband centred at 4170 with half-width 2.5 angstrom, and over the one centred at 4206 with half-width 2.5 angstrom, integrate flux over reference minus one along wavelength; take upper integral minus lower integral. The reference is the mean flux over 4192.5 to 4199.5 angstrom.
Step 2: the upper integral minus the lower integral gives 1.0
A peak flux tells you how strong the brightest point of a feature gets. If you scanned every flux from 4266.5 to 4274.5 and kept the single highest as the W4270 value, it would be 18.89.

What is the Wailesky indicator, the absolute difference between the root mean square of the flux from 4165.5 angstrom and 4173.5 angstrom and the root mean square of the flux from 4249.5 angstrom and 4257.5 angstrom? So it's 2.2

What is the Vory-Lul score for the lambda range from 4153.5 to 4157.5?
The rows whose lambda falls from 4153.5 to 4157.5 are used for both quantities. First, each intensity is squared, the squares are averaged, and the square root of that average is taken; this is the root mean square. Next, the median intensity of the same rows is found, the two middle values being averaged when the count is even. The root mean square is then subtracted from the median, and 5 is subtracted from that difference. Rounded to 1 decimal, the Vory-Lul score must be -5.0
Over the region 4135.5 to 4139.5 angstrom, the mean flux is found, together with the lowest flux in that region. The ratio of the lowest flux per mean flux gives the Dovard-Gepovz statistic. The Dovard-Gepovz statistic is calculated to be 0.882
